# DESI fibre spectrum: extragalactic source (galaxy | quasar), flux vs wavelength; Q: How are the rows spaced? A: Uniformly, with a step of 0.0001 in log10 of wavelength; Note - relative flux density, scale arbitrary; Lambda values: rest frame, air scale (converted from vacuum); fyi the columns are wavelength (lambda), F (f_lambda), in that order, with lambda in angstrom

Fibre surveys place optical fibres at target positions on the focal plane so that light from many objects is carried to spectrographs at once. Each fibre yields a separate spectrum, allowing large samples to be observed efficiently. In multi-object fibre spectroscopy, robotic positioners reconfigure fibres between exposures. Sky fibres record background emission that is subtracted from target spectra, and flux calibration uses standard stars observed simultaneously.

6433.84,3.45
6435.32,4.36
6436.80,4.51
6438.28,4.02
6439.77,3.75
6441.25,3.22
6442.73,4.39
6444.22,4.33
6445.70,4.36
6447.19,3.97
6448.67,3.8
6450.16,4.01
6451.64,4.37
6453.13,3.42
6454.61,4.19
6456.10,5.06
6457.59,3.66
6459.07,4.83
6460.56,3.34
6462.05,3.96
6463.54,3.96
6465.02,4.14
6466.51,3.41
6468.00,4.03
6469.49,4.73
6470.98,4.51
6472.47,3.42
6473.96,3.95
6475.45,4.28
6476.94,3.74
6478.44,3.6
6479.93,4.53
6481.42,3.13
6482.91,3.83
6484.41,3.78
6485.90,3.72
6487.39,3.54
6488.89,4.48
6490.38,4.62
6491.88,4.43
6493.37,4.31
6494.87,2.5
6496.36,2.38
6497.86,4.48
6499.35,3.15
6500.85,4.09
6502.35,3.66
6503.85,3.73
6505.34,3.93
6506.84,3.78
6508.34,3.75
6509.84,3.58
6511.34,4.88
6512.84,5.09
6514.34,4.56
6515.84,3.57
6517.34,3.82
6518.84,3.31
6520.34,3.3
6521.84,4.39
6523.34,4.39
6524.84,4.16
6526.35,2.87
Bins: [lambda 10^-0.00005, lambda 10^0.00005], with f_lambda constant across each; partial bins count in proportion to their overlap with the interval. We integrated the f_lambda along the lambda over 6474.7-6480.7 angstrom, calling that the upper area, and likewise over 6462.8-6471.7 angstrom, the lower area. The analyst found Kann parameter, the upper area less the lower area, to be -13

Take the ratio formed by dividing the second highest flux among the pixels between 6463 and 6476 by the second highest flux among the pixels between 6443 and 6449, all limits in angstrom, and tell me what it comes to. 1.04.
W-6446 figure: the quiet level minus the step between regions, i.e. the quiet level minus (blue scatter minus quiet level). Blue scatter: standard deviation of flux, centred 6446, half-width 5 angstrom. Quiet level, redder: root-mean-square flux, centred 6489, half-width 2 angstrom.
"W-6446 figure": 8.1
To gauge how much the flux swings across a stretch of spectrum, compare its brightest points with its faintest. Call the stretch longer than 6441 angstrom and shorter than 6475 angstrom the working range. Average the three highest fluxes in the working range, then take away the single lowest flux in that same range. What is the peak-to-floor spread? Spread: 1.7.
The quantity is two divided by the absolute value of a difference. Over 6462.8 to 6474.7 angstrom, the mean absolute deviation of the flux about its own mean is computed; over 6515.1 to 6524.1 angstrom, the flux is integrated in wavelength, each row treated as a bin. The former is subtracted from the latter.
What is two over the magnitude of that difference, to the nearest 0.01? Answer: 0.06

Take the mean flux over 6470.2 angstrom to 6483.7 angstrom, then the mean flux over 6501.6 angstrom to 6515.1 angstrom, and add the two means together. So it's 7.99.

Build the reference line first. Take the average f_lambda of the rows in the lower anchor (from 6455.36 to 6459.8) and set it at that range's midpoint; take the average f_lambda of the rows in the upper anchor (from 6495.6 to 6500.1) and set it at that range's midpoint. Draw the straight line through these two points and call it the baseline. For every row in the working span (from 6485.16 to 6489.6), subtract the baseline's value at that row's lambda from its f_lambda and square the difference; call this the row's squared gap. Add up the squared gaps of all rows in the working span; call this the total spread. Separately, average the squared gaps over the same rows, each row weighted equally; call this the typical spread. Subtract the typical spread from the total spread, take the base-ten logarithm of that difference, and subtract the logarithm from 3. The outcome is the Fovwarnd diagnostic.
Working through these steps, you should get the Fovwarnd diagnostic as 3.28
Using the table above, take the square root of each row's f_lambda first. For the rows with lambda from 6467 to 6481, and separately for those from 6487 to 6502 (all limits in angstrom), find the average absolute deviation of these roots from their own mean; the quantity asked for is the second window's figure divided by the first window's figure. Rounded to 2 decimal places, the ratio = 2.07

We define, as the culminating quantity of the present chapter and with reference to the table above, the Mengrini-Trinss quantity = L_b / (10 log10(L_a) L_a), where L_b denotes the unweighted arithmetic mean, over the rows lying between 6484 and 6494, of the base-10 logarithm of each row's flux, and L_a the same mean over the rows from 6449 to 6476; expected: -0.466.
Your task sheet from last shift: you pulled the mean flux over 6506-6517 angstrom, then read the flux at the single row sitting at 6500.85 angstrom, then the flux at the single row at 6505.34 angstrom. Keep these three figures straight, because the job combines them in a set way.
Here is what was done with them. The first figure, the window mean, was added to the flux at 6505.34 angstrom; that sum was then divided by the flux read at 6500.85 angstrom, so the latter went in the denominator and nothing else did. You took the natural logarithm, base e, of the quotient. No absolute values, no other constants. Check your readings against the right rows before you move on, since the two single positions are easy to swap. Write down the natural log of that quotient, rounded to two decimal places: 0.68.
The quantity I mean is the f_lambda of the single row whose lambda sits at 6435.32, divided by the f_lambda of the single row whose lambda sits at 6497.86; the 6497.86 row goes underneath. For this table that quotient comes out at 1.0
